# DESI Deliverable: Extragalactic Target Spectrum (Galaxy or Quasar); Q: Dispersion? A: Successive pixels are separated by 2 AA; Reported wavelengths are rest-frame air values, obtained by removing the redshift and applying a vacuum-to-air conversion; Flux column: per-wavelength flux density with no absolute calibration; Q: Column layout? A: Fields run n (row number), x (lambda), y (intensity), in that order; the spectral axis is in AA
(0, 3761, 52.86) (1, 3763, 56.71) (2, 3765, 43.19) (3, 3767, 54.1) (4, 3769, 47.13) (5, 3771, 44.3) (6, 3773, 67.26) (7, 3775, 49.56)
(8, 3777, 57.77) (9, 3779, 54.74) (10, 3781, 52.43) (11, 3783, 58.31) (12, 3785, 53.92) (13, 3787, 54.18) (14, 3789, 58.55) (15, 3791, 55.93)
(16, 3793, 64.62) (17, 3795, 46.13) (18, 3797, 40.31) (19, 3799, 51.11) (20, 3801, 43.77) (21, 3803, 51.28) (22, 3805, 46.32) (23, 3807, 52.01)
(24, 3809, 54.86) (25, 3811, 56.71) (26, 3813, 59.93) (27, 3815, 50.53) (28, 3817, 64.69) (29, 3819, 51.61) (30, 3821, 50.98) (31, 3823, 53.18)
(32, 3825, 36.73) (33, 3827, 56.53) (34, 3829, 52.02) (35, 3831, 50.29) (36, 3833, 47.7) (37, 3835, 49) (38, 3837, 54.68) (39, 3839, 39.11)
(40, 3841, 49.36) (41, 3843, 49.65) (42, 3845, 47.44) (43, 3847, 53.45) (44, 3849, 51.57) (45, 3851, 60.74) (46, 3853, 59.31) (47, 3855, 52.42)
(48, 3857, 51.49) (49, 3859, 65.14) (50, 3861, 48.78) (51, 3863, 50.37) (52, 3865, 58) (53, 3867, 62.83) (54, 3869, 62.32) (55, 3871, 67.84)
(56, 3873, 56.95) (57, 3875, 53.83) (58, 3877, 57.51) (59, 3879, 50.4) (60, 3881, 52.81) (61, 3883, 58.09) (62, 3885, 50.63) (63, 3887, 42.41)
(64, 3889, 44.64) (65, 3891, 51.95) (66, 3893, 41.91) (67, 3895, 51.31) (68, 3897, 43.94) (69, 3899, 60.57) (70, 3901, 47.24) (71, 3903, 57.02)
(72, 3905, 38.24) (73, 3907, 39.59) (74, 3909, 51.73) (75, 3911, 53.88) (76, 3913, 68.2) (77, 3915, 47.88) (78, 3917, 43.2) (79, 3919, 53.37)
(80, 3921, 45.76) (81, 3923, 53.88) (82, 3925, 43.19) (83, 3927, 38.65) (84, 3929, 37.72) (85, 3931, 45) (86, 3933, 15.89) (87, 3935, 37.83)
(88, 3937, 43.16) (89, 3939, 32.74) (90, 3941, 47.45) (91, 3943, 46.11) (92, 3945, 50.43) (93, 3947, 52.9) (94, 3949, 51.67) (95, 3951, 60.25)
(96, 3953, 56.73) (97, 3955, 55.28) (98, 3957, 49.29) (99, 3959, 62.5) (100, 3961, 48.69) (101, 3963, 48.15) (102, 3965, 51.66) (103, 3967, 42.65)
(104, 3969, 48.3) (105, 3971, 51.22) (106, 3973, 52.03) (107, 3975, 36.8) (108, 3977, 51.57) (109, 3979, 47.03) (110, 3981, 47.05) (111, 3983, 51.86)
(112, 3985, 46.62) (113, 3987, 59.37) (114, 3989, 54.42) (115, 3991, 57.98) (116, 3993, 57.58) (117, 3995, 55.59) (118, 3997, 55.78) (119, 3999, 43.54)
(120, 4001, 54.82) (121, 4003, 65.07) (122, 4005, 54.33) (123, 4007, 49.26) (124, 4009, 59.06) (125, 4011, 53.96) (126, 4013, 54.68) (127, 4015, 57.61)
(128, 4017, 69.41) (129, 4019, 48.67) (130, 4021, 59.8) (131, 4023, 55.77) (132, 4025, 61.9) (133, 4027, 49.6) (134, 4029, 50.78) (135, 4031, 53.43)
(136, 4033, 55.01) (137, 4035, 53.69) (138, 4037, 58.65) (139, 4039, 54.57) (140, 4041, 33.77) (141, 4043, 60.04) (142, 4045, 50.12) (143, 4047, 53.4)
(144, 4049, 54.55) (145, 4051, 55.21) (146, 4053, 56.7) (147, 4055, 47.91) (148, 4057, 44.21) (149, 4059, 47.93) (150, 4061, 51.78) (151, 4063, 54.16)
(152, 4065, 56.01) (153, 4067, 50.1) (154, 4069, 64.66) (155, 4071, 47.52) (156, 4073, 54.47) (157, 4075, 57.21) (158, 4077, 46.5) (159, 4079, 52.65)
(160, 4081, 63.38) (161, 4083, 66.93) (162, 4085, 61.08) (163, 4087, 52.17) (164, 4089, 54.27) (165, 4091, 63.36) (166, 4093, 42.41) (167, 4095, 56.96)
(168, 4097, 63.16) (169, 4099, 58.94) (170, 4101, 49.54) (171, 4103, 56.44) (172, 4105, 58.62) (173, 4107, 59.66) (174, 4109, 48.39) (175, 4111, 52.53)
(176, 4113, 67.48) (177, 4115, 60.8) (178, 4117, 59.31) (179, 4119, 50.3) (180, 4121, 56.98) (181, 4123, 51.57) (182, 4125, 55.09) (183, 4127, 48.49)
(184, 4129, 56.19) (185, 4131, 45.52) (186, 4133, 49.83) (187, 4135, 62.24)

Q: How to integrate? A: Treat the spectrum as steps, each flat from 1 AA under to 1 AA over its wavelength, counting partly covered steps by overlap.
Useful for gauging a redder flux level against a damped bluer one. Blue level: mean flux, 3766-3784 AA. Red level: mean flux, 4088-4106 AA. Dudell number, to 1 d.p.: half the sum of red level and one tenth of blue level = 30.7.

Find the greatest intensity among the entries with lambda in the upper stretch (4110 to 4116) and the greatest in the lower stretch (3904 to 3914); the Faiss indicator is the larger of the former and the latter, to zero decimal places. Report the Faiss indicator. 68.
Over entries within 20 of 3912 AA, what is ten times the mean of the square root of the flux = 69.1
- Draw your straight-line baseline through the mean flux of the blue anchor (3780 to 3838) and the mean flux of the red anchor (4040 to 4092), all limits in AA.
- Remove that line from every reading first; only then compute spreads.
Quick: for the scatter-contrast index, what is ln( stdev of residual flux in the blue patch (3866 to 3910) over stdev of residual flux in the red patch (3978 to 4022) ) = 0.3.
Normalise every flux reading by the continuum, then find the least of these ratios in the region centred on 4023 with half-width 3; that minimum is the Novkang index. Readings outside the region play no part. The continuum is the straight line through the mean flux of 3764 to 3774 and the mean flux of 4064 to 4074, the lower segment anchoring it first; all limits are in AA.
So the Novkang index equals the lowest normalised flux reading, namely 1.03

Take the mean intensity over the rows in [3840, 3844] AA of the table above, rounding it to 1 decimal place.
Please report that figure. 49.5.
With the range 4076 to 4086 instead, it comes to 58.1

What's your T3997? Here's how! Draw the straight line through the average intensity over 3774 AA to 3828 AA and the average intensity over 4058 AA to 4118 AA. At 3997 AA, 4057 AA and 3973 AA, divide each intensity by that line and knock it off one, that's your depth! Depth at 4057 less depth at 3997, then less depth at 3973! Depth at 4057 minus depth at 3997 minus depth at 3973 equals 0.17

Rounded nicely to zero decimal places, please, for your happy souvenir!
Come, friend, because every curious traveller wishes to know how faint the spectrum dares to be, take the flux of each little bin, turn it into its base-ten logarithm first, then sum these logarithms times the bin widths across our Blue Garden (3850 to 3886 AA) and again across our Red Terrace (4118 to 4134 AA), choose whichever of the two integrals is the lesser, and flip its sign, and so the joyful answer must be -27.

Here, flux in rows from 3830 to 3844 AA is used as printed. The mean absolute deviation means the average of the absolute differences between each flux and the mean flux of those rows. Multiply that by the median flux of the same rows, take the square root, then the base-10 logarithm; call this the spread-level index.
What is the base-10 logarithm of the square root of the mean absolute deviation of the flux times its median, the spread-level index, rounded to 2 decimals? 1.08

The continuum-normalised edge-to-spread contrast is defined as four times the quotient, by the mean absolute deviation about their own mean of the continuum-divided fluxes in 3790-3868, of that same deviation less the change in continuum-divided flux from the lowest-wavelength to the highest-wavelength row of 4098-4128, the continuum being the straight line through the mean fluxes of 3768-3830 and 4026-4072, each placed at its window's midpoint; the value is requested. 13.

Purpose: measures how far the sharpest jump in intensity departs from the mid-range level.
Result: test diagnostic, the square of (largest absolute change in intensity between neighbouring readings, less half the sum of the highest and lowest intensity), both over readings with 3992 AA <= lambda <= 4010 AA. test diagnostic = 1769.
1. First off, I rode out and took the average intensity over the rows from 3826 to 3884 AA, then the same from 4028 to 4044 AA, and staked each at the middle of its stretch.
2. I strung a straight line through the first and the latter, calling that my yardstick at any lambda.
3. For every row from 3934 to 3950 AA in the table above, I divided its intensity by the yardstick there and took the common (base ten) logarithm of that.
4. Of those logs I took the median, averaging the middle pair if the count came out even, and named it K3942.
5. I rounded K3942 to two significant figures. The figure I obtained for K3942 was -0.057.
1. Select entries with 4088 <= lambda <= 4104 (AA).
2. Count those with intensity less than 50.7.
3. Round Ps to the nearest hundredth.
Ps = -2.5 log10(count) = -0.75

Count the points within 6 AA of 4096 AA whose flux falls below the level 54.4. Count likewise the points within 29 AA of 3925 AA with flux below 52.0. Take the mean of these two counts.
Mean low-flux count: 11.0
